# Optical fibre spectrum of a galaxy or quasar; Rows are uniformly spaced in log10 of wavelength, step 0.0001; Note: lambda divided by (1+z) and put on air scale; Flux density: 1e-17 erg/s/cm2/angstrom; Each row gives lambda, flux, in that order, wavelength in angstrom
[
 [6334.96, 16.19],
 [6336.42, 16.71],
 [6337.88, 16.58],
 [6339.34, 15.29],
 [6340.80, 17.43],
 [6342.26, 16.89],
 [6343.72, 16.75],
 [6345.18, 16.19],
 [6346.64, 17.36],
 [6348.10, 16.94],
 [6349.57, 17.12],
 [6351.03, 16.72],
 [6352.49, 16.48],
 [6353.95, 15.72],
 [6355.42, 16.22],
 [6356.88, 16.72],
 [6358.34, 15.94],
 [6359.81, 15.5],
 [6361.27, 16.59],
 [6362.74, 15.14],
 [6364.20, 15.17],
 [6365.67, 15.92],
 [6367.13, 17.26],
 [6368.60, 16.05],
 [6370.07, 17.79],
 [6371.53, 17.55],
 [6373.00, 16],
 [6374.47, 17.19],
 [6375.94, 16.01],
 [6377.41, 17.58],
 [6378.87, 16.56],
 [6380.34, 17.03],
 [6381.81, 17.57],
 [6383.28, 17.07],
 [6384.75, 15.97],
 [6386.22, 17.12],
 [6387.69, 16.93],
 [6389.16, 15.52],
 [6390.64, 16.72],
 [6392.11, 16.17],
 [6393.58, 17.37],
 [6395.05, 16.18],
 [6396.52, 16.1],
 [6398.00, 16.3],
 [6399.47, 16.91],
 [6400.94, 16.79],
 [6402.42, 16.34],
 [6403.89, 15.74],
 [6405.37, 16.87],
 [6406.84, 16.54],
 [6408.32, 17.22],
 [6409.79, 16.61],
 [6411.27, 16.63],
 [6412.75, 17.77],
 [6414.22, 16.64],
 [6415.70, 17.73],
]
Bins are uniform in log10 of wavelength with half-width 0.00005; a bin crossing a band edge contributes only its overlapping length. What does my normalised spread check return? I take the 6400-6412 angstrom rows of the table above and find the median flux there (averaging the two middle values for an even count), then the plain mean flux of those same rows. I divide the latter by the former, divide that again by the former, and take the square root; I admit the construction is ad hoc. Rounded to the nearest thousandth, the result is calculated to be 0.245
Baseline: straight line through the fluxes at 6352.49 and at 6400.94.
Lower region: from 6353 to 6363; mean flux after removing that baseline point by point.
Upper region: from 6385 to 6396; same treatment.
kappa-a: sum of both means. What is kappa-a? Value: -0.7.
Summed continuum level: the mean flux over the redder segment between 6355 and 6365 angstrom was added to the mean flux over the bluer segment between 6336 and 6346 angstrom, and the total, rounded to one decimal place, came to 32.4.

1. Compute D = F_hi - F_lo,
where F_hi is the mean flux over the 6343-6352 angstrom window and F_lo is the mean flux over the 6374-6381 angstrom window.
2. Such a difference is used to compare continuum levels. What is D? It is -0.03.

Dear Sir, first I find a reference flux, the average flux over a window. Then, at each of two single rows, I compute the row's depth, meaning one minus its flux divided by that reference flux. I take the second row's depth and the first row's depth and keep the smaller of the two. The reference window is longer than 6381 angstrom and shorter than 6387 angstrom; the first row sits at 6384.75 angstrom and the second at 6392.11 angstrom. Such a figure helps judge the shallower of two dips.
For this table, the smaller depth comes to 0.045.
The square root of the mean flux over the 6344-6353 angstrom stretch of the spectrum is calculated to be 4.10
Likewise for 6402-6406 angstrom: 4.04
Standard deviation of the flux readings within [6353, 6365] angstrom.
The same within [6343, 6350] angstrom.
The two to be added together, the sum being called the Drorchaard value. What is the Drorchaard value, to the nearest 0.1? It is 1.0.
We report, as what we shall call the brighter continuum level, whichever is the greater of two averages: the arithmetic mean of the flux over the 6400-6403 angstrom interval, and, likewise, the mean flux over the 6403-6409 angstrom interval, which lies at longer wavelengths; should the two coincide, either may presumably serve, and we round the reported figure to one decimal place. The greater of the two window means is 16.6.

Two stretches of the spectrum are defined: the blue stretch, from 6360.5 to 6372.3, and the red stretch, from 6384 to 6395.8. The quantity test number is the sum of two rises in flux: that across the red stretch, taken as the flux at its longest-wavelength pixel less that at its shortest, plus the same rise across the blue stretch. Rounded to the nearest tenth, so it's 1.2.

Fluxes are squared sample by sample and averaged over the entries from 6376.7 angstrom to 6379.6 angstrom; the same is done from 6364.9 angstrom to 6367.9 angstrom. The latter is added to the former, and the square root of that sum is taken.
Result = 23.82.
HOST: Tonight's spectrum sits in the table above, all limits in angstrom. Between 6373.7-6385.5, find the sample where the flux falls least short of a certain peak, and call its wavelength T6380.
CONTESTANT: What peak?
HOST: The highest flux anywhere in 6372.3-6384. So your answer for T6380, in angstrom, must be 6377.41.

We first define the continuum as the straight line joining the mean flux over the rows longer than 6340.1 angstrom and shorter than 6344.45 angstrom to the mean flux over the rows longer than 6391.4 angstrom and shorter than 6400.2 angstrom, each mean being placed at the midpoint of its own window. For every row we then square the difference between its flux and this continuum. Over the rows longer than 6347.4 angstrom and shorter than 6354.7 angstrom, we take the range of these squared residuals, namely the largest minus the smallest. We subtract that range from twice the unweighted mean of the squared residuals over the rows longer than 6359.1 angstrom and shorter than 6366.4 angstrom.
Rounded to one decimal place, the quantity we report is 1.9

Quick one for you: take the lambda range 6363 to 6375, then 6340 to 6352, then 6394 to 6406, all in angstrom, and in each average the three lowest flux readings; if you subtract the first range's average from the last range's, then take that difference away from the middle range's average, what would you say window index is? 16.2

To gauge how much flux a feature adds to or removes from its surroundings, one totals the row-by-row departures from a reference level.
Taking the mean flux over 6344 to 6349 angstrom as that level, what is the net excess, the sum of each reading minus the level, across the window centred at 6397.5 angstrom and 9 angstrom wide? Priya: -1.3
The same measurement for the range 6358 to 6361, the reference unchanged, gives -2.2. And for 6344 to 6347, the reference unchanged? -0.1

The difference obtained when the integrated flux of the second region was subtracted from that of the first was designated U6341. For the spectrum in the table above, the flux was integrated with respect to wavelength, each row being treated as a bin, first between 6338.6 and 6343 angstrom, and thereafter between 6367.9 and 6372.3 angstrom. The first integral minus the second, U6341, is -3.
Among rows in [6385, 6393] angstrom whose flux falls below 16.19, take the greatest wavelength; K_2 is 6392.11 angstrom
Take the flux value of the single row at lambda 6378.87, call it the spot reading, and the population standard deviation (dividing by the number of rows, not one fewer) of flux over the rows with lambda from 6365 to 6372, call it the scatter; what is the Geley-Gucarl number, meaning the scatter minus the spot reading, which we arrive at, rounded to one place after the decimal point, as -15.8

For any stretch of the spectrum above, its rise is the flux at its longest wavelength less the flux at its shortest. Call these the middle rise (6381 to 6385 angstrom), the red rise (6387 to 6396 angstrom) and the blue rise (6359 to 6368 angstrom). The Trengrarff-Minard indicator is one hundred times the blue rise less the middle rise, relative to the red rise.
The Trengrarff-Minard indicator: -448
